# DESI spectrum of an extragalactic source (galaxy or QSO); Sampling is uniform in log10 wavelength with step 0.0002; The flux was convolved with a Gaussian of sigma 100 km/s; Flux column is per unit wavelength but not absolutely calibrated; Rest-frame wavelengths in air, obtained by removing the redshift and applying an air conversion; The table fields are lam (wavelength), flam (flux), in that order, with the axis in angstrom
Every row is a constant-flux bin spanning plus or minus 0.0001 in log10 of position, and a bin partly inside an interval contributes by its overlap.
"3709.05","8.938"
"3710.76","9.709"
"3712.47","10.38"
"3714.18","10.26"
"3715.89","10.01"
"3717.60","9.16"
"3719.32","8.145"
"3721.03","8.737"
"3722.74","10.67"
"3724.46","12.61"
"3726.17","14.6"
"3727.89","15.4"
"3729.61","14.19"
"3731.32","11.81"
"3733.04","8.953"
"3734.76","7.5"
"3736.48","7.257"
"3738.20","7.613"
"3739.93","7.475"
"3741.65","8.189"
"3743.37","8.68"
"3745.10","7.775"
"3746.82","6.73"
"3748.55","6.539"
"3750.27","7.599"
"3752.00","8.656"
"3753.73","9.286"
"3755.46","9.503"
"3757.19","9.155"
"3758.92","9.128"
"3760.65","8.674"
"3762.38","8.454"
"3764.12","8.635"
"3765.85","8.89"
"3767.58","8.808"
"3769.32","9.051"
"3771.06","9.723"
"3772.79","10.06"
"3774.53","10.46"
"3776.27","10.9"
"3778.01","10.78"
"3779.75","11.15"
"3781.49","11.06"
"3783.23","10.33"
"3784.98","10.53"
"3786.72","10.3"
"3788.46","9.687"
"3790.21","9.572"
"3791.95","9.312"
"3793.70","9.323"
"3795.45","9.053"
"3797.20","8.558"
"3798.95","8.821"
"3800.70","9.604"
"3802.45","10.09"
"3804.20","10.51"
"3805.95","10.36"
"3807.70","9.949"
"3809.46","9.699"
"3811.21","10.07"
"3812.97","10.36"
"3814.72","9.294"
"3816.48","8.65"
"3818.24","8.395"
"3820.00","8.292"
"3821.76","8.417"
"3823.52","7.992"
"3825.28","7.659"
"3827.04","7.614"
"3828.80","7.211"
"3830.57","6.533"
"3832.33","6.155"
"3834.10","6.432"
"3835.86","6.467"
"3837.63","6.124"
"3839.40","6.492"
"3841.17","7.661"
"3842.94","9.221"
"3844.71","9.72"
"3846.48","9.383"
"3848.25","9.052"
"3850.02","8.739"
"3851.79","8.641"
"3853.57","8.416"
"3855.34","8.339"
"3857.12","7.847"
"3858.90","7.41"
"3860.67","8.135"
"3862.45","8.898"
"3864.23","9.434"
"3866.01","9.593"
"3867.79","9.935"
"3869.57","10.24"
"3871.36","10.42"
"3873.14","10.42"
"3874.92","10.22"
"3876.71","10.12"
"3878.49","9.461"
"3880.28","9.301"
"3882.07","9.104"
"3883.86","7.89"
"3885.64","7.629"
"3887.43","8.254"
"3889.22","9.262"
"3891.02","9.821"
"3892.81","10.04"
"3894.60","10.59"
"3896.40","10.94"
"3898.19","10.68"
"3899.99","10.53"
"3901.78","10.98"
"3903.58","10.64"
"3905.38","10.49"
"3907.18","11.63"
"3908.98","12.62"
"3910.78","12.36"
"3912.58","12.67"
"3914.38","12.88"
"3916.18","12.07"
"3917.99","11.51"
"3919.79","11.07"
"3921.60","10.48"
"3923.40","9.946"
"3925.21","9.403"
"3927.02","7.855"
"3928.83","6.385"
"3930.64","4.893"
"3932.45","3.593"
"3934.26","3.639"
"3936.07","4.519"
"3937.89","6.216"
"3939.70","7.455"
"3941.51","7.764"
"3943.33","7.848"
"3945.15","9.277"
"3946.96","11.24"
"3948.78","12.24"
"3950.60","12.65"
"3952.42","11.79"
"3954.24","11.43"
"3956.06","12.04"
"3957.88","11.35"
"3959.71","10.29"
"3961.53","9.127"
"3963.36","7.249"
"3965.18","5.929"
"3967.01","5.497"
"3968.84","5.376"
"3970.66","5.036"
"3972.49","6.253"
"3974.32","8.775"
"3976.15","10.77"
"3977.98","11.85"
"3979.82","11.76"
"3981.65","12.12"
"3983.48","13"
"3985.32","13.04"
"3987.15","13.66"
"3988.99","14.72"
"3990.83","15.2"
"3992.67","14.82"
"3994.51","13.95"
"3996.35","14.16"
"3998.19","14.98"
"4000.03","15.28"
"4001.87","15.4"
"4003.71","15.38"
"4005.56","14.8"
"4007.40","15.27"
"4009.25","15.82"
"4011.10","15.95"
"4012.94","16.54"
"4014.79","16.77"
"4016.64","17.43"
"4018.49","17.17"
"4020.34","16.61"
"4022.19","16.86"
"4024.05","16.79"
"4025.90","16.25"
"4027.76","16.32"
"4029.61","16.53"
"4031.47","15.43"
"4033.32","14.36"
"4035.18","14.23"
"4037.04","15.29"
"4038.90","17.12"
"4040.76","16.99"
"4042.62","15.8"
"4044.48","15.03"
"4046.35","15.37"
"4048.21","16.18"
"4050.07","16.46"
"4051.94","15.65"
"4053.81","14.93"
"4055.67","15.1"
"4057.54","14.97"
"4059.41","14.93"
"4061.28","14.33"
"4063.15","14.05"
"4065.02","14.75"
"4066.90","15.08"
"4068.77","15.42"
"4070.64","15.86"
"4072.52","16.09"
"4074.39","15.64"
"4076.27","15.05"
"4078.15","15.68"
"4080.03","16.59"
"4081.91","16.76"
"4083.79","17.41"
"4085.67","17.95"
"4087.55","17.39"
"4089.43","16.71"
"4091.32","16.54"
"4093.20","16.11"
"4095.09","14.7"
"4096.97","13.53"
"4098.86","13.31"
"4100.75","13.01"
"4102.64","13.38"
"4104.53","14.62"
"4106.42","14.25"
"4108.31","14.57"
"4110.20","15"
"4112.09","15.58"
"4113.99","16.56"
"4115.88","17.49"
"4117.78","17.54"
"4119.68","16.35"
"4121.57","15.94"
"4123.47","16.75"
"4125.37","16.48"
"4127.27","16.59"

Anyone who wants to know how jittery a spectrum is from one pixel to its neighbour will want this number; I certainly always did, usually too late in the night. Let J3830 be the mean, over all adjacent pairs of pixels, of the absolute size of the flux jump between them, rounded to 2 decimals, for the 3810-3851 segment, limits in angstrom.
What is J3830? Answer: 0.45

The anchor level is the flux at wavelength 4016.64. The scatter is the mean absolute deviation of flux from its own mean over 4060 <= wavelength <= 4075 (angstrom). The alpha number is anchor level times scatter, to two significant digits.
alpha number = 10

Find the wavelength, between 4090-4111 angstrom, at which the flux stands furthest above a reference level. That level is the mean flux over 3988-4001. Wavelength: 4091.32 angstrom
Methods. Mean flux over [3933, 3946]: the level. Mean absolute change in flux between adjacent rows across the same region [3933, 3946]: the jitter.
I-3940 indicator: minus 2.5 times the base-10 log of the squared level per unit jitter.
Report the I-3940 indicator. -4.2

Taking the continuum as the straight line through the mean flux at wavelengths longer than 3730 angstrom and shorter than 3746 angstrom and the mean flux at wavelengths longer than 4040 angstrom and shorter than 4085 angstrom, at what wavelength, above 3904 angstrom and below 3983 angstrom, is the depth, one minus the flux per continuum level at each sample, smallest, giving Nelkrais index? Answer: 3914.38 angstrom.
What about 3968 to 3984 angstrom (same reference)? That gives 3983.48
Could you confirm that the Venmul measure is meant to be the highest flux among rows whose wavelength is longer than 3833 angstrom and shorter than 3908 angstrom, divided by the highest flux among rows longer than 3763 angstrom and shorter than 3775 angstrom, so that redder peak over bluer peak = 1.1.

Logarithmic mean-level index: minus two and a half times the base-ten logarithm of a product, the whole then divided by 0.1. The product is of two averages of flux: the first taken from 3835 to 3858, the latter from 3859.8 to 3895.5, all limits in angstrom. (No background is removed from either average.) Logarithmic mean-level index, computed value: -47.2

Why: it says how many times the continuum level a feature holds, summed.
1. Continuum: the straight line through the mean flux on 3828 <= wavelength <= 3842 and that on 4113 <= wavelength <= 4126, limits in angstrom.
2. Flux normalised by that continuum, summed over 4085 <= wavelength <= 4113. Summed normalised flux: 14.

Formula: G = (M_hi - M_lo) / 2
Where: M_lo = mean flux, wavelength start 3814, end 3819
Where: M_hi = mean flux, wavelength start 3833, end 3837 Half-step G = -1.2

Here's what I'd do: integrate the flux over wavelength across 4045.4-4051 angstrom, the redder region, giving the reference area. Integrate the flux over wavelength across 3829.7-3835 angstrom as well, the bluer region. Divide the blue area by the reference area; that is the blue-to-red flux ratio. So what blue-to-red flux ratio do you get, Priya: 0.4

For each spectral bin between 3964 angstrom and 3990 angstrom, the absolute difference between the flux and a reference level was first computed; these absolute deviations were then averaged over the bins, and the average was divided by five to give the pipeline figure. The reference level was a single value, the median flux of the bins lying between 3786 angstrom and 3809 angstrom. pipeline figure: 0.6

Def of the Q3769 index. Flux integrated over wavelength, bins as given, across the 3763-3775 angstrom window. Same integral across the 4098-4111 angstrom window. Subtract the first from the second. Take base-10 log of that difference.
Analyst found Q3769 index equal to 1.85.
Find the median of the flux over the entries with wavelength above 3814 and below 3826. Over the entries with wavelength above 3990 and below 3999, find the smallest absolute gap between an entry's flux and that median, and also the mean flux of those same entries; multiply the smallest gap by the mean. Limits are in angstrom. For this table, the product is 81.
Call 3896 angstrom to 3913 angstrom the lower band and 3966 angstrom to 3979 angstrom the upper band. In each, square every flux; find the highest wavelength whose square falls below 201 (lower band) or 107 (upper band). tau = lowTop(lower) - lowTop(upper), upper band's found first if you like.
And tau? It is -61.7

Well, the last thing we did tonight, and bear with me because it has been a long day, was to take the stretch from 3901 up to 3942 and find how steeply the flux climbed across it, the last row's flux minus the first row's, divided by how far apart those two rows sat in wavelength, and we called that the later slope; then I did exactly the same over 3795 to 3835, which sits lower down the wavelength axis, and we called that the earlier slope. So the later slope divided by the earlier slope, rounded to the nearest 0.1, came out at 1.2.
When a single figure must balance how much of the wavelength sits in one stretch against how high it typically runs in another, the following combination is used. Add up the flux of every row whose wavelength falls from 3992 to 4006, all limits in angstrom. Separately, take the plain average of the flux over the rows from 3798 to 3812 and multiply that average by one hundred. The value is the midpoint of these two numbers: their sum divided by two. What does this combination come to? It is 554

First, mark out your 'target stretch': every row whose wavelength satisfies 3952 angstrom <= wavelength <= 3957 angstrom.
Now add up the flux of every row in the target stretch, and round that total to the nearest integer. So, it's 35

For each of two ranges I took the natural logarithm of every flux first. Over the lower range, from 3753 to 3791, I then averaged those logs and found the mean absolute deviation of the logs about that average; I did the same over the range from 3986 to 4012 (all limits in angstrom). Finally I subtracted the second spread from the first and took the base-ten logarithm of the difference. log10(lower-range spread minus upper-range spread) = -1.4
